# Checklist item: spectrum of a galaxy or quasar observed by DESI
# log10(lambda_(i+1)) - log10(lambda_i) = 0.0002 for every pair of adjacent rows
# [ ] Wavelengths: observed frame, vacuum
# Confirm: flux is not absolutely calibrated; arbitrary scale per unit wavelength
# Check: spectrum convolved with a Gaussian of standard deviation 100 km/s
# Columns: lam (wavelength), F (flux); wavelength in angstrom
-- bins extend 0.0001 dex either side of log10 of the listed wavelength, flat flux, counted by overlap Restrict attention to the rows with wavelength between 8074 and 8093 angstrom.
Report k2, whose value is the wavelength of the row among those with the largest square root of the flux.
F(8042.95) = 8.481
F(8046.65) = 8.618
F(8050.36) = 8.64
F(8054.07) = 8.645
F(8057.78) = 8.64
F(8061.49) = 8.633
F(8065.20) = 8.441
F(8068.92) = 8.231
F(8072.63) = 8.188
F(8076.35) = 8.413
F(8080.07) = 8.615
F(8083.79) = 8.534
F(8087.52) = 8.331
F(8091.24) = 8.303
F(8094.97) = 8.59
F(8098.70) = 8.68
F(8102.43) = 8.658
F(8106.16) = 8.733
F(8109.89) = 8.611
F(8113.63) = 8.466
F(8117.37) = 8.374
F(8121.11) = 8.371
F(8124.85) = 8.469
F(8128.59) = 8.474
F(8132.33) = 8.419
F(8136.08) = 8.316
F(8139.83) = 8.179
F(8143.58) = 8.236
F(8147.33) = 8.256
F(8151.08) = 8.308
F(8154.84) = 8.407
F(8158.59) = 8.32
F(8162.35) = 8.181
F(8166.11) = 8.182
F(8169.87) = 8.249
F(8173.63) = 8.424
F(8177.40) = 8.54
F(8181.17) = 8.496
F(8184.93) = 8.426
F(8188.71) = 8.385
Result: 8080.07 angstrom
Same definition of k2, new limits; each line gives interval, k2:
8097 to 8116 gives 8106.16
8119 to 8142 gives 8128.59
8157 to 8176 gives 8173.63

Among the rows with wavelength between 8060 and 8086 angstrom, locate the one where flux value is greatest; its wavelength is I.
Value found 8061.49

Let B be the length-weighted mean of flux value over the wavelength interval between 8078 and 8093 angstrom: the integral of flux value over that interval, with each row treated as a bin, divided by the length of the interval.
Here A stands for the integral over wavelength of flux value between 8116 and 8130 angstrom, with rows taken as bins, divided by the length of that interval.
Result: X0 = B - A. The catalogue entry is 0.02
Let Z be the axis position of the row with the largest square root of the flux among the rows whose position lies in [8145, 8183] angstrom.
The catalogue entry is 8177.40 angstrom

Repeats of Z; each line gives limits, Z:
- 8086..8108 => 8106.16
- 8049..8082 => 8054.07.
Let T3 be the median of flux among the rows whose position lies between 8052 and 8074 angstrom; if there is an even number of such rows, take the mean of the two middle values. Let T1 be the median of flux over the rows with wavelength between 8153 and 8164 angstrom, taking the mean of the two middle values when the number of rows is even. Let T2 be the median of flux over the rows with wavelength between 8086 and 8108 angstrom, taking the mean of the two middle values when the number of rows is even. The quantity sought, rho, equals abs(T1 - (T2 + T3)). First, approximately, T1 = 8.32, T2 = 8.62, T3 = 8.54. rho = 8.84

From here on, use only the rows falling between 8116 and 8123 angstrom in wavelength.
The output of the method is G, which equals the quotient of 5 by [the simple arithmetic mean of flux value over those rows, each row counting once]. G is 0.597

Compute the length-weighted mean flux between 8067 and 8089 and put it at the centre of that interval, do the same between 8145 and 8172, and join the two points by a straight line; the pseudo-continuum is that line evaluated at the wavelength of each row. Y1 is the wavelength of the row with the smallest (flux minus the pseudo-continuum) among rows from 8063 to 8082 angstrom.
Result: 8072.63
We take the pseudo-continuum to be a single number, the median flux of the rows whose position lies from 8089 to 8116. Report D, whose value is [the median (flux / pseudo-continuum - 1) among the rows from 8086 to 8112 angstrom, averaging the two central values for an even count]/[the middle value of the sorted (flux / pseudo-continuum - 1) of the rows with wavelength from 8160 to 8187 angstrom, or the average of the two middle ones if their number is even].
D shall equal 0.0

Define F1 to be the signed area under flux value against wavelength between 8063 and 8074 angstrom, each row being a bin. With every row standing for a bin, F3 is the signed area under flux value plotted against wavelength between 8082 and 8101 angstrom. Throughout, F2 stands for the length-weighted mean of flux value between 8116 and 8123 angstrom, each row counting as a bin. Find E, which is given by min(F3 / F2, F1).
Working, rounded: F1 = 91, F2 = 8.372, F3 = 161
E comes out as 19.3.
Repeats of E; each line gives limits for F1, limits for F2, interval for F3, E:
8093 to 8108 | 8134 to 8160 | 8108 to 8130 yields 22.5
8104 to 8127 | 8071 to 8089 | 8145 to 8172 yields 26.5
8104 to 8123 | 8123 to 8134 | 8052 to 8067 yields 15.2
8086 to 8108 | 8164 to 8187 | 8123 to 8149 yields 25.9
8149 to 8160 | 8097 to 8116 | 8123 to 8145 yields 21.3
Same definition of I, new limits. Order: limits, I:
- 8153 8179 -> 8177.40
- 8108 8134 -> 8109.89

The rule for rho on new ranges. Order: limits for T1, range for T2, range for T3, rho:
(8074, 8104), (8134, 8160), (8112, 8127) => 8.17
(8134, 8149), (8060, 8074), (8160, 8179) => 8.34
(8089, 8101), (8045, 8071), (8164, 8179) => 8.38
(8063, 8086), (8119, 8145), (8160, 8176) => 8.16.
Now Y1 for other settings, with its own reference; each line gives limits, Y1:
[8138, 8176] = 8139.83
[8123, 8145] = 8139.83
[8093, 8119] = 8117.37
